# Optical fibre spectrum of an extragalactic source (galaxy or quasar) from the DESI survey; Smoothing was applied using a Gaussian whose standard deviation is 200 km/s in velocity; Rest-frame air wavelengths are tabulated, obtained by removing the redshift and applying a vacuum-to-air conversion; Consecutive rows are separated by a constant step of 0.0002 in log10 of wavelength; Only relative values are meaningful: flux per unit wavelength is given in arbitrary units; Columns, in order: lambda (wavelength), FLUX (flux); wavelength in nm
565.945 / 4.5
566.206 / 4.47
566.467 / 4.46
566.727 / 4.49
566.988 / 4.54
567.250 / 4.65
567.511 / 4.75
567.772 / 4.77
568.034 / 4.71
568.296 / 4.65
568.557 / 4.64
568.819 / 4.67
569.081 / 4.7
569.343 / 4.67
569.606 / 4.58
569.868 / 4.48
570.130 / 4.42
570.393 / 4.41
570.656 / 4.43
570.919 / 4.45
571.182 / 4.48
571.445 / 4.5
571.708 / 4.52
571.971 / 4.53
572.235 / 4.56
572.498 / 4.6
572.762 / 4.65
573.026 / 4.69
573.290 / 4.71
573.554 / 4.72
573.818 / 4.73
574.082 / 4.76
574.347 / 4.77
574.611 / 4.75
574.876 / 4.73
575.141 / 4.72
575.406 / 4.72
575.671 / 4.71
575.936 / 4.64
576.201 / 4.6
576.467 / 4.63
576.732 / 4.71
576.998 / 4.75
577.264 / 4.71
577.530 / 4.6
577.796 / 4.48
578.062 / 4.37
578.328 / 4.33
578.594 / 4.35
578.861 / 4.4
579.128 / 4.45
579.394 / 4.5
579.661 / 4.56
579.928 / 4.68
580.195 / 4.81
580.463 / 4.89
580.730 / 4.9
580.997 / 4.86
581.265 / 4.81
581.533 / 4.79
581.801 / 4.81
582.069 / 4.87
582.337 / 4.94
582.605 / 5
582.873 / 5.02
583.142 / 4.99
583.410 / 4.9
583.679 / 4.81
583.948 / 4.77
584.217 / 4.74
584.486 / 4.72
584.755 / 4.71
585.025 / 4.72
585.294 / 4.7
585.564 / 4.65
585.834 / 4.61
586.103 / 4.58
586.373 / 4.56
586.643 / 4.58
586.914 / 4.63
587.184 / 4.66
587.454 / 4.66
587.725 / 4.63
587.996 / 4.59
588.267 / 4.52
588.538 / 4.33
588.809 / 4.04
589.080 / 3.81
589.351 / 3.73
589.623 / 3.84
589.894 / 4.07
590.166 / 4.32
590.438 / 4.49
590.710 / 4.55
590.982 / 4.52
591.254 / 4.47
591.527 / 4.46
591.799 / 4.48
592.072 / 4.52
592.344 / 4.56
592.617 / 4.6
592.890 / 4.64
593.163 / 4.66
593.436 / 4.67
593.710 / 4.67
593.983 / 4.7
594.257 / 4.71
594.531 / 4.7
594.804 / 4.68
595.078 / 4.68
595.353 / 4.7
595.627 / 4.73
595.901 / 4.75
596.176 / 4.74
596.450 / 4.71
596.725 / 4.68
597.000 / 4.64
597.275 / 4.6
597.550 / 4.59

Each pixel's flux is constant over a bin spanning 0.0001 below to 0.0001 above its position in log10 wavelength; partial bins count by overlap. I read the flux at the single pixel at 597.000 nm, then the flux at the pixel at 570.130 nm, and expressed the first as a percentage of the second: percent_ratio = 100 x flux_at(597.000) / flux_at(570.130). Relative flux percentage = 105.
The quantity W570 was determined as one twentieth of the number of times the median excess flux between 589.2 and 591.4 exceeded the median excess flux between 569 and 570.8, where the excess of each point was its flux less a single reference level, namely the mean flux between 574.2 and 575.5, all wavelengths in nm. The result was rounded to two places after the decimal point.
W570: 0.07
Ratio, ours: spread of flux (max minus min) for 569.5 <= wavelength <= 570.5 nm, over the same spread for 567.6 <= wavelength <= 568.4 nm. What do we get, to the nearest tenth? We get 1.4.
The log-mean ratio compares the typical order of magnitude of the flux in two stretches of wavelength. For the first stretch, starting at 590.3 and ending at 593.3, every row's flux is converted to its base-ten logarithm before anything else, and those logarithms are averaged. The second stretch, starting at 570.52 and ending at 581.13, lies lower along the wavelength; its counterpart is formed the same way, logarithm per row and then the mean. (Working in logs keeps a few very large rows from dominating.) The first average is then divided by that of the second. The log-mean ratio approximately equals 0.99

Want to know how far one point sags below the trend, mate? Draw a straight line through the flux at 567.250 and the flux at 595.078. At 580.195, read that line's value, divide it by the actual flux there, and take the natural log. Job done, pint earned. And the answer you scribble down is -0.031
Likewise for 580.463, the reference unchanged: -0.047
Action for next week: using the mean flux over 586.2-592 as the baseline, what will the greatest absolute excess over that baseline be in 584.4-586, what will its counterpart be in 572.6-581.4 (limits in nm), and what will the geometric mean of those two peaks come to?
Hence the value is 0.42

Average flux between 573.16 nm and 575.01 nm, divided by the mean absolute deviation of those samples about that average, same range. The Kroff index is 258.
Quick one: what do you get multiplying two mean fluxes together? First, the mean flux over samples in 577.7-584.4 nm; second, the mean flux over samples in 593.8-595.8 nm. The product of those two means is 22.2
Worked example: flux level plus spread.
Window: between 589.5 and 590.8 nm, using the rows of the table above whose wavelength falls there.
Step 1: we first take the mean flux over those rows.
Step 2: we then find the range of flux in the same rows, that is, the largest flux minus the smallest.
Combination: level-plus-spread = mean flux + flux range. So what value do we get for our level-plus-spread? 4.96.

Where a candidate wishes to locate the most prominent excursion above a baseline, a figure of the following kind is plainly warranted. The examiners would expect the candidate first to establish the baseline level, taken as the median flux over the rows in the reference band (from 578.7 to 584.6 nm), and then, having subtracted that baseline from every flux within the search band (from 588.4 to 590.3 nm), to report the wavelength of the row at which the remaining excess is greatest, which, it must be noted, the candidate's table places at 588.538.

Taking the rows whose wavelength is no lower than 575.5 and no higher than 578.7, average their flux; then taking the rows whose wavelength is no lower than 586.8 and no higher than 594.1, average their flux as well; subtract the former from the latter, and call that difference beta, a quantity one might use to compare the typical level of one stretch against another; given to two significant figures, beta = -0.14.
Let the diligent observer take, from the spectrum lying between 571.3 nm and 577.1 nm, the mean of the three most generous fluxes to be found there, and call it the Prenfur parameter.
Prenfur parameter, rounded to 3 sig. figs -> 4.76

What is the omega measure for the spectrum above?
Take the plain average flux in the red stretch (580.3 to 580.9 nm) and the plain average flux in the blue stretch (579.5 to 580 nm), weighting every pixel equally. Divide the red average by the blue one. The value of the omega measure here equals 1.06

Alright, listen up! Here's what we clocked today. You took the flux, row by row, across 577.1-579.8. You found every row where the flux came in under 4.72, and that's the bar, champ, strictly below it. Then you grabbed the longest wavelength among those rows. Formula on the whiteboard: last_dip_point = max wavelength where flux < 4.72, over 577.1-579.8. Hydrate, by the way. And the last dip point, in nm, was 579.661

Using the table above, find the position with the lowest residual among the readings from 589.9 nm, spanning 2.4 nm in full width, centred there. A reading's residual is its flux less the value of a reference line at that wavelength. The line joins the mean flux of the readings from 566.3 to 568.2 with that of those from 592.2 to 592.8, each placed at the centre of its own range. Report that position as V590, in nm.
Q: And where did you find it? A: 589.351 nm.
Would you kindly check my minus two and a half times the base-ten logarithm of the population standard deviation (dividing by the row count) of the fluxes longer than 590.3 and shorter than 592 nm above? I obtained 3.8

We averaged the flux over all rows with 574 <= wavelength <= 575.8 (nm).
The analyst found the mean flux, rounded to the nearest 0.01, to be 4.74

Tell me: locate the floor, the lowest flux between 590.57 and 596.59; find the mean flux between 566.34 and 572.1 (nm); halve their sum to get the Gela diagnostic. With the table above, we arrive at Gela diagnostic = 4.51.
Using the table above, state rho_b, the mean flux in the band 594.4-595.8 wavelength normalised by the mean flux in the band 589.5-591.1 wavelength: 1.09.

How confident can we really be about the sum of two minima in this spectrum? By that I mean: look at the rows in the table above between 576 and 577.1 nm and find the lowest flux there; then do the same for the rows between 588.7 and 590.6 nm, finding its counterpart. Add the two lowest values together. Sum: 8.33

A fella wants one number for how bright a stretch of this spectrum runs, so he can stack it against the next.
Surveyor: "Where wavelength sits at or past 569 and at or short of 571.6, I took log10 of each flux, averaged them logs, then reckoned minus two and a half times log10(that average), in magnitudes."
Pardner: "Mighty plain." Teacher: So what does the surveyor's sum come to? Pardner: 0.461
